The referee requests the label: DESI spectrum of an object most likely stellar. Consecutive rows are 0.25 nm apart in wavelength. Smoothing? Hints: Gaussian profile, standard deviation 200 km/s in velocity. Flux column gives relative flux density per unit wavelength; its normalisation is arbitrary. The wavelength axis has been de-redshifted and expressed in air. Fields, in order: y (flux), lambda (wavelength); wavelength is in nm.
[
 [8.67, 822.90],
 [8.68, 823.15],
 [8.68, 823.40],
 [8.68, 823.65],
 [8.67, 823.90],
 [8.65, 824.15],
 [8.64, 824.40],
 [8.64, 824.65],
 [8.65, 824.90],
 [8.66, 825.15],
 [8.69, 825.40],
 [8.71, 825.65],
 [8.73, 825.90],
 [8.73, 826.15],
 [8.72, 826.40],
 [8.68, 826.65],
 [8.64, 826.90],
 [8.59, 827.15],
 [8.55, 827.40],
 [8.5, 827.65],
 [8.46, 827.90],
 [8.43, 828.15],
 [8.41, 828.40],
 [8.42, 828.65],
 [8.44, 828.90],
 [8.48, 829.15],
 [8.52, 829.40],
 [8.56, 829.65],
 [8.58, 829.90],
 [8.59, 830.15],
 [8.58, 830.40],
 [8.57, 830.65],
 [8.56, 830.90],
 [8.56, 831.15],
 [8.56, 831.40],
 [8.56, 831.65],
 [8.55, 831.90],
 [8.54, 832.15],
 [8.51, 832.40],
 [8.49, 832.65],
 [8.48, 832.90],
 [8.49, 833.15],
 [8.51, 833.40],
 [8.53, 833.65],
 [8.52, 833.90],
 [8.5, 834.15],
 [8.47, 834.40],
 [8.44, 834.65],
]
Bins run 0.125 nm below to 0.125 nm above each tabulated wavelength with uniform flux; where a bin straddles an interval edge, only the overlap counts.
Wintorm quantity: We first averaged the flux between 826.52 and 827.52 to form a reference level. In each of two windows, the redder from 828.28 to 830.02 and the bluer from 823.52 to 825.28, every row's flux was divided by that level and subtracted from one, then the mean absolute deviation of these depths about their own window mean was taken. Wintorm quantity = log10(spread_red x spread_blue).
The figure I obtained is -5.03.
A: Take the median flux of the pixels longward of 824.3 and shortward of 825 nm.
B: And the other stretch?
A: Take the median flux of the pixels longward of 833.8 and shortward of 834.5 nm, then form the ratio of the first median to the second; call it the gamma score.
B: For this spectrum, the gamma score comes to 1.02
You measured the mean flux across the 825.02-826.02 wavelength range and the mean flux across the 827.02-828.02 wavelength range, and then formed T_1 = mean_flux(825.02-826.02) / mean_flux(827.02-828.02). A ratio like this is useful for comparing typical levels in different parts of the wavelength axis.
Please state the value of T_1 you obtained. 1.02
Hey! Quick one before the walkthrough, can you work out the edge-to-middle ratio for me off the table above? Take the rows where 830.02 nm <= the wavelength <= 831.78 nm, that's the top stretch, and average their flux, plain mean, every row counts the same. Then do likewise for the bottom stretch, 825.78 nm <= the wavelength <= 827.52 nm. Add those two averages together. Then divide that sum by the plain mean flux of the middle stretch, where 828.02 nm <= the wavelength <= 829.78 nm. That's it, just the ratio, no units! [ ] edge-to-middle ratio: 2.035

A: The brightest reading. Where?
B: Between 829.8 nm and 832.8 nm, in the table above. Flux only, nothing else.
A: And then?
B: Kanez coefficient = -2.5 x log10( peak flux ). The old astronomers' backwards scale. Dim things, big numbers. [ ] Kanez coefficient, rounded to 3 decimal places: -2.335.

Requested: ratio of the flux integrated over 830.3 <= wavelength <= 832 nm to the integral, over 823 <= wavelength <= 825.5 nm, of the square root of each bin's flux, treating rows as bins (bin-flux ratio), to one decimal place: 2.0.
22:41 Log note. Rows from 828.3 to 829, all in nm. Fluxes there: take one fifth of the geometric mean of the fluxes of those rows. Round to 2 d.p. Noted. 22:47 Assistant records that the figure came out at 1.68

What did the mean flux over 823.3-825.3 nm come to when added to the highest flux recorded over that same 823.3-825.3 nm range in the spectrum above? 17.34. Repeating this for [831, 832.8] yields 17.10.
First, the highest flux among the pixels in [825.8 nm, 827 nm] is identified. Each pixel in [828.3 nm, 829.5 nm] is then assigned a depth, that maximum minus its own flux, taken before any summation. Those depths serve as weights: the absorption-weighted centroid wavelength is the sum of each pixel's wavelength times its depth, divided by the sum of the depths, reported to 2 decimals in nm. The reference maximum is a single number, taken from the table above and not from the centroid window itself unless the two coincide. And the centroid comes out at 828.85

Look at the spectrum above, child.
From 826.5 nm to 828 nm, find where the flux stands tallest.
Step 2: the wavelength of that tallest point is 826.65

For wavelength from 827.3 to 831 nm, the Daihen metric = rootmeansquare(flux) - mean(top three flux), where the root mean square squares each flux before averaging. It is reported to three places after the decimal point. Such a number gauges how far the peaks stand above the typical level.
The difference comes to -0.073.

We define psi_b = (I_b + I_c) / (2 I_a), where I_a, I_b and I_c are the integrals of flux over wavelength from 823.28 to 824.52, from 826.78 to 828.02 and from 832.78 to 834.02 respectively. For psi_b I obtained 0.98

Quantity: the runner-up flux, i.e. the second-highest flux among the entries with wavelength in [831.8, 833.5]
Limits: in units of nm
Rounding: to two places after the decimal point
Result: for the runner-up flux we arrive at 8.54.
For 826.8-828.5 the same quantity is 8.59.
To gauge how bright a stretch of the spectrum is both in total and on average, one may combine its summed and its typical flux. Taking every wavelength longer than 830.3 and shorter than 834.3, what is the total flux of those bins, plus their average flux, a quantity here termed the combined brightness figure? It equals 145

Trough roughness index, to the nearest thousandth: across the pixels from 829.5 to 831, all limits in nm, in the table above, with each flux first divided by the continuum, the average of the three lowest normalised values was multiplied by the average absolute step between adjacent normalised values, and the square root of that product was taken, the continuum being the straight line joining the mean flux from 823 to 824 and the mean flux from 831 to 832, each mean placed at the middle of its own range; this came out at 0.036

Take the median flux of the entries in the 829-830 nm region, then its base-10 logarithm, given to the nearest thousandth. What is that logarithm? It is 0.931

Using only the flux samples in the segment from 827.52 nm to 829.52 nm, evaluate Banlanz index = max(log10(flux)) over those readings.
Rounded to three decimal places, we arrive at 0.930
